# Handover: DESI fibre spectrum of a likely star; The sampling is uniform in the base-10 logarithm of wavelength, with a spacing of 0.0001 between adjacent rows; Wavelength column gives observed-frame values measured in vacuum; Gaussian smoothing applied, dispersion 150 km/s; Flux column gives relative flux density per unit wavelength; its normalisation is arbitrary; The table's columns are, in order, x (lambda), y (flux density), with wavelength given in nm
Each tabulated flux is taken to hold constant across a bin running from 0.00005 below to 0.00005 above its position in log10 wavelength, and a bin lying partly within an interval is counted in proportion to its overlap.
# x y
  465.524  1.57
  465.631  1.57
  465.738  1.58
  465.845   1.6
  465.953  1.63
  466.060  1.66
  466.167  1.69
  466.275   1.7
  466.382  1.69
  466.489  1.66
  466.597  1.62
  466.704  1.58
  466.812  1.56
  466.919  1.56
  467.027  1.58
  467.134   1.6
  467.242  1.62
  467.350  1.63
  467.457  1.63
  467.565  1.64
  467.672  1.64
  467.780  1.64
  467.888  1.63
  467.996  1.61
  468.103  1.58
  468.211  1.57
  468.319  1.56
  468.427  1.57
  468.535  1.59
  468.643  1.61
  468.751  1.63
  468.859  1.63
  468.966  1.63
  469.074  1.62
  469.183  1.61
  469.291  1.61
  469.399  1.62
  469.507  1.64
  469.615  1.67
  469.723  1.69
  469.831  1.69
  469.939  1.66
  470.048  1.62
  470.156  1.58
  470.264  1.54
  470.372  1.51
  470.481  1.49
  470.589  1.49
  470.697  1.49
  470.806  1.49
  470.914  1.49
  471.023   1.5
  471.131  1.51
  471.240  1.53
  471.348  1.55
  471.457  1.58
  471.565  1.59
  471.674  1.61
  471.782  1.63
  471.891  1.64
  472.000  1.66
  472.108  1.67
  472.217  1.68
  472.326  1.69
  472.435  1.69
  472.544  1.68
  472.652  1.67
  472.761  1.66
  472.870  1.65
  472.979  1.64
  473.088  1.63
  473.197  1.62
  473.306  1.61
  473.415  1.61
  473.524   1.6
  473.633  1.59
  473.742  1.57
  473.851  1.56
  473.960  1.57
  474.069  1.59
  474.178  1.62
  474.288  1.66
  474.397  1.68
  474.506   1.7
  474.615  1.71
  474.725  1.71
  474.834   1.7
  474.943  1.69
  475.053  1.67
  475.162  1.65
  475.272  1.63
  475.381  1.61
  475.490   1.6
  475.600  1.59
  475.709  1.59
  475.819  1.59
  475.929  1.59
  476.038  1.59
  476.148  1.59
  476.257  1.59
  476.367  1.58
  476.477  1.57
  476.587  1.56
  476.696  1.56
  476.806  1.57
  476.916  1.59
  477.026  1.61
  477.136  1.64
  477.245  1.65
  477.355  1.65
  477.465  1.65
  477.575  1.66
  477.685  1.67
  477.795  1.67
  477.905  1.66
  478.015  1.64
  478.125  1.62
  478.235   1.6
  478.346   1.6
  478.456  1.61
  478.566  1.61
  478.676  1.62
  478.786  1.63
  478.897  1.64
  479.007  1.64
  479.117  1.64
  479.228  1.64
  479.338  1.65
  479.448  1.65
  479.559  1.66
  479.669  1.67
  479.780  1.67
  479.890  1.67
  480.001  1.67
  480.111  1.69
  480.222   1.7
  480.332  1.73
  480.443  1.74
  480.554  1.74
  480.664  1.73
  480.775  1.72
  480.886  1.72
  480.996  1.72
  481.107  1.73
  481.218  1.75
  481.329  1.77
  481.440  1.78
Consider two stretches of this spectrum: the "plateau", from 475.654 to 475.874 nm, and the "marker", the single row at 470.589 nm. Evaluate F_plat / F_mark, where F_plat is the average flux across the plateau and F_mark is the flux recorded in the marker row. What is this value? 1.07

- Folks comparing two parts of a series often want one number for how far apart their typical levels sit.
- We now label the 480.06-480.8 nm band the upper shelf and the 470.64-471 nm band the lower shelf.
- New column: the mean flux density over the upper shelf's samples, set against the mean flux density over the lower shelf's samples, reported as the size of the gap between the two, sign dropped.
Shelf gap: 0.23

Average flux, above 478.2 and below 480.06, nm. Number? 1.64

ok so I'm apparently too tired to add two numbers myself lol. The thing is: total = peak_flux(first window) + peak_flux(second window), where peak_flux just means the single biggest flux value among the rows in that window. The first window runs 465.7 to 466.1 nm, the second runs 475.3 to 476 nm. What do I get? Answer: 3.27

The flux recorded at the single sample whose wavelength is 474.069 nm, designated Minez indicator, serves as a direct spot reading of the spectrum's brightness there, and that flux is 1.59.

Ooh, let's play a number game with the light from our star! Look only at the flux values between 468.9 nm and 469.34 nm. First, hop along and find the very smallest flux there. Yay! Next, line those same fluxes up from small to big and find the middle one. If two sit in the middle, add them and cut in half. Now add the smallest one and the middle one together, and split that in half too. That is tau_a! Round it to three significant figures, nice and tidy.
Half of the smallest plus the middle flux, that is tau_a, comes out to 1.61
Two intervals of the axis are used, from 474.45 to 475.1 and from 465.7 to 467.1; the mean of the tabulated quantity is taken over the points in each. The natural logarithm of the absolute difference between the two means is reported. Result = -2.6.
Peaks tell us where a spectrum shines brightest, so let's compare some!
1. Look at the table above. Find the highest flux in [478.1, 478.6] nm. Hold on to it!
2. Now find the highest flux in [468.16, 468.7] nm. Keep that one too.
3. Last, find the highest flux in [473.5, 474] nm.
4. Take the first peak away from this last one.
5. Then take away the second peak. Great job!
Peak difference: -1.63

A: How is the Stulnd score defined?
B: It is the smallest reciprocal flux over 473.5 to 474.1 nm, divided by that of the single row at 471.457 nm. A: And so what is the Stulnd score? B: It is 0.99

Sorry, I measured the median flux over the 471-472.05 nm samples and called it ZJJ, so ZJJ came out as 1.585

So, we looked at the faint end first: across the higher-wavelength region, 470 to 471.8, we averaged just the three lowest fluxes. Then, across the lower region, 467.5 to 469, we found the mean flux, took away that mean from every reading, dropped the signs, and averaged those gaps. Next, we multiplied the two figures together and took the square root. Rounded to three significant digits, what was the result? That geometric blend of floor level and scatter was 0.194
